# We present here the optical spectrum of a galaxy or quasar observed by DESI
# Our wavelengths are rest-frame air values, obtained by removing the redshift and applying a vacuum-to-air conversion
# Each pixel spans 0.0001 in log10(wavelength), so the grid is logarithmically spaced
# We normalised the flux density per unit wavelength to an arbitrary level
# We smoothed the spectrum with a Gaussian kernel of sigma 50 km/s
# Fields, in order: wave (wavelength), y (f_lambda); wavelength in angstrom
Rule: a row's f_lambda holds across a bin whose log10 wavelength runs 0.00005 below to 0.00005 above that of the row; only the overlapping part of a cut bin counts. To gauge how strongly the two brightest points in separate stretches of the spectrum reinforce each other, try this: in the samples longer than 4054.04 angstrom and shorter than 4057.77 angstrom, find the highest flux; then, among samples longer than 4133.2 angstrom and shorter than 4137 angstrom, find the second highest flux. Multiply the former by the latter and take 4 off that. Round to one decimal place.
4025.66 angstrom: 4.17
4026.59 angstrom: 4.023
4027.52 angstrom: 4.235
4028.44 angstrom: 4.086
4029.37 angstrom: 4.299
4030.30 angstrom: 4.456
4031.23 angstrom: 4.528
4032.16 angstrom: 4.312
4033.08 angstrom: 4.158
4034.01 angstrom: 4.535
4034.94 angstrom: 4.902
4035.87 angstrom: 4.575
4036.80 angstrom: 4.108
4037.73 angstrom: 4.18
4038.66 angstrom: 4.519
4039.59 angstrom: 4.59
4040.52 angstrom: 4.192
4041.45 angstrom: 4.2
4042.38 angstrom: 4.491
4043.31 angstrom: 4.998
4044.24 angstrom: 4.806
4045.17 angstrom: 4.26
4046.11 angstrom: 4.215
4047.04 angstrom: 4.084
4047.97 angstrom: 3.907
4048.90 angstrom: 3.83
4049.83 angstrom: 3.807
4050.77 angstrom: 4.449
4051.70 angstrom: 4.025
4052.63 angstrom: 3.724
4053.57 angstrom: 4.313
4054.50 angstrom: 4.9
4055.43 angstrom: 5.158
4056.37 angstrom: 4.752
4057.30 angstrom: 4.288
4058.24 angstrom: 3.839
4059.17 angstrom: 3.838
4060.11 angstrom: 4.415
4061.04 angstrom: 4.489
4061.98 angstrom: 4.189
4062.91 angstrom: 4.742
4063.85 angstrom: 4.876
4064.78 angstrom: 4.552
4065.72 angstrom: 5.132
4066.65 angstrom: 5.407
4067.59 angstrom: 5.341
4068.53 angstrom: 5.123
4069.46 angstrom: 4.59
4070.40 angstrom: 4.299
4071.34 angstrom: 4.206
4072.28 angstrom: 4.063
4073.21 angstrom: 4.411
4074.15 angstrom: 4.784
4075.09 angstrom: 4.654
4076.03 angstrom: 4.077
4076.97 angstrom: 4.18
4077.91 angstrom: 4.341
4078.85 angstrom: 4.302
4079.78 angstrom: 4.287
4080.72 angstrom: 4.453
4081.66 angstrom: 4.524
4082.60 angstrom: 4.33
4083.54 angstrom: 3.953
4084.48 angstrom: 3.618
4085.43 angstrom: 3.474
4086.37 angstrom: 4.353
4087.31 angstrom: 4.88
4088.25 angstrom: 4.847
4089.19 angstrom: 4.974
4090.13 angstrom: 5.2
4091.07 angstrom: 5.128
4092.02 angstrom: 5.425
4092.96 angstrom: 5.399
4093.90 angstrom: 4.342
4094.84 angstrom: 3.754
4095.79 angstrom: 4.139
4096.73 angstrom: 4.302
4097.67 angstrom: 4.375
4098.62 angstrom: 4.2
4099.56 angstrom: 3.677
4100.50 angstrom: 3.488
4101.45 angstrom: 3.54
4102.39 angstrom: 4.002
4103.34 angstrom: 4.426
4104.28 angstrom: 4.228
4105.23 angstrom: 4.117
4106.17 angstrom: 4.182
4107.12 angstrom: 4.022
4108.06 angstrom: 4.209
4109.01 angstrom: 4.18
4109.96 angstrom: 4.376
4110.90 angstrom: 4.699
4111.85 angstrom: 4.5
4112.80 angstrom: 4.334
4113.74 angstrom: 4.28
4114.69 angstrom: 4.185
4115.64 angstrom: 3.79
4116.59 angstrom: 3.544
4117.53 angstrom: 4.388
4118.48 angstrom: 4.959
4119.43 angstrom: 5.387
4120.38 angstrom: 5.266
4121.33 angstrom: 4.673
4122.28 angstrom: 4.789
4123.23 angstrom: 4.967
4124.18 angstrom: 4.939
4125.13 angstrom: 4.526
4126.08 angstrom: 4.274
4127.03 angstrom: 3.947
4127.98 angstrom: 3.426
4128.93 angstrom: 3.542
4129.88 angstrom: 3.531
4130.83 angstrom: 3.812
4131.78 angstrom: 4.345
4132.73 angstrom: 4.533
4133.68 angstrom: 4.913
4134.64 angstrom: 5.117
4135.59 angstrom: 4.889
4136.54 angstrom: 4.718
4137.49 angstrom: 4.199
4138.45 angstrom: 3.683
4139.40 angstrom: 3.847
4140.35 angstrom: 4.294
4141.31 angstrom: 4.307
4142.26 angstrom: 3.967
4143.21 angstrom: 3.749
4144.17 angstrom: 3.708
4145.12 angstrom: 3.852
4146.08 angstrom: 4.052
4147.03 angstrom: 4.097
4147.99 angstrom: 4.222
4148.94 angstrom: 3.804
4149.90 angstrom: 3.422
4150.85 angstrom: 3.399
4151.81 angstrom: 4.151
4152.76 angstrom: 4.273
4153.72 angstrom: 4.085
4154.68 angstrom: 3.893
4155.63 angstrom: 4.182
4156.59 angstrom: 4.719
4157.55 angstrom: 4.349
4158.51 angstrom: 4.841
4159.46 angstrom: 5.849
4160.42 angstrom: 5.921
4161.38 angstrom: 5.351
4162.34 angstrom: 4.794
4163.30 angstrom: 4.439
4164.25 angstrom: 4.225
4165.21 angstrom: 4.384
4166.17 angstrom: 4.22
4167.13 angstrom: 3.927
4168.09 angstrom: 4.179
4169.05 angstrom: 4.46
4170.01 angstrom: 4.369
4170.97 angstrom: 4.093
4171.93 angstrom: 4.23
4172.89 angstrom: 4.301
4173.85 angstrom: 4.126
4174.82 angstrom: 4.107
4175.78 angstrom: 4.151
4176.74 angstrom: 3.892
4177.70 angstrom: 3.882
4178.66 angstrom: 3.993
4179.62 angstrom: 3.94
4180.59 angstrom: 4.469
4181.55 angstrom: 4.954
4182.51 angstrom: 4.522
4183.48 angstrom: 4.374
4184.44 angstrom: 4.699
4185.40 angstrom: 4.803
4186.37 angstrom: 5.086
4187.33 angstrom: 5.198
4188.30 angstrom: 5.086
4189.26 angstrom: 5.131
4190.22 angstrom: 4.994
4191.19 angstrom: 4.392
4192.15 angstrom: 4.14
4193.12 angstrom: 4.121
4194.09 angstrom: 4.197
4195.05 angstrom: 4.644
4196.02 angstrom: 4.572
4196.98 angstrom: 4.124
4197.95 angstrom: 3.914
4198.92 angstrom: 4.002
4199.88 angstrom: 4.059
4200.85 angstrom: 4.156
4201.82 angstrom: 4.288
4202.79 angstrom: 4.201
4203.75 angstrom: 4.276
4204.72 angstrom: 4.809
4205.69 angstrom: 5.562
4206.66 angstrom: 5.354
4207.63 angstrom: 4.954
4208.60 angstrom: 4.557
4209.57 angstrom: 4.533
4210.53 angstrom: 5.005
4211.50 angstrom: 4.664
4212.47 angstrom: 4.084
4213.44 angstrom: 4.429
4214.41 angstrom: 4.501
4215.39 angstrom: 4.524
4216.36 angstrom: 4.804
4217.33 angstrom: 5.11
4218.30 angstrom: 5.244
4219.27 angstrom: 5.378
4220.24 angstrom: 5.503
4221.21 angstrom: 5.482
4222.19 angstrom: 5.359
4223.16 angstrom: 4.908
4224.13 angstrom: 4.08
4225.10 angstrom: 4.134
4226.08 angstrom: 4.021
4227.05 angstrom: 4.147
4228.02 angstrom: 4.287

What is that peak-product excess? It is 21.3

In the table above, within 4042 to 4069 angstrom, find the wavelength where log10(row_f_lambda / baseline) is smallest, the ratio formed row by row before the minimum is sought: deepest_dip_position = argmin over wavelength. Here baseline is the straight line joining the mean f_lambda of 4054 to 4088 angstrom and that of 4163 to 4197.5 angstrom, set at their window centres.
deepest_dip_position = 4052.63 angstrom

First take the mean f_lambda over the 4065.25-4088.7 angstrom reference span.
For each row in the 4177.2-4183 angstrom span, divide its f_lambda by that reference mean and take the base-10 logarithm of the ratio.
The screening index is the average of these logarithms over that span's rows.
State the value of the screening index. -0.019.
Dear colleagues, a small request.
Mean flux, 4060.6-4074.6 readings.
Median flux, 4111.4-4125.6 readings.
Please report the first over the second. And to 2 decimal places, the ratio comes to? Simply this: 1.03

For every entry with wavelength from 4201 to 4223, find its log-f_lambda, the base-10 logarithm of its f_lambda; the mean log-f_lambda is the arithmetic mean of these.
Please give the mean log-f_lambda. 0.683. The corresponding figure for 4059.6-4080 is 0.658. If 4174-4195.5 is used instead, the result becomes 0.650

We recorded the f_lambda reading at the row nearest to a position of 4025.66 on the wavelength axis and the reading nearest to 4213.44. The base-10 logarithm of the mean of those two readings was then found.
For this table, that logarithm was 0.633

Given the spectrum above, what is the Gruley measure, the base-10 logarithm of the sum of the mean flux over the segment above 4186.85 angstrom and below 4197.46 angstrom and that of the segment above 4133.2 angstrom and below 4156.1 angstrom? 0.940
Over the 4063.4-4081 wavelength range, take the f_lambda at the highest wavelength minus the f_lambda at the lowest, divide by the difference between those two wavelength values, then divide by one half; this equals -0.05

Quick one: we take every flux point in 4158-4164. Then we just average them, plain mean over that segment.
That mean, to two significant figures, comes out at 5.2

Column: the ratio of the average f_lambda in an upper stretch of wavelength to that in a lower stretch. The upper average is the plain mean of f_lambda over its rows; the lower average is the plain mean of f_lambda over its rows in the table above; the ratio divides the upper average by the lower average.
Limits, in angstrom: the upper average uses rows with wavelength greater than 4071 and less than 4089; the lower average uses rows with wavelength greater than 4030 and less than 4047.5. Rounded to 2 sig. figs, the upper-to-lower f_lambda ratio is 0.97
